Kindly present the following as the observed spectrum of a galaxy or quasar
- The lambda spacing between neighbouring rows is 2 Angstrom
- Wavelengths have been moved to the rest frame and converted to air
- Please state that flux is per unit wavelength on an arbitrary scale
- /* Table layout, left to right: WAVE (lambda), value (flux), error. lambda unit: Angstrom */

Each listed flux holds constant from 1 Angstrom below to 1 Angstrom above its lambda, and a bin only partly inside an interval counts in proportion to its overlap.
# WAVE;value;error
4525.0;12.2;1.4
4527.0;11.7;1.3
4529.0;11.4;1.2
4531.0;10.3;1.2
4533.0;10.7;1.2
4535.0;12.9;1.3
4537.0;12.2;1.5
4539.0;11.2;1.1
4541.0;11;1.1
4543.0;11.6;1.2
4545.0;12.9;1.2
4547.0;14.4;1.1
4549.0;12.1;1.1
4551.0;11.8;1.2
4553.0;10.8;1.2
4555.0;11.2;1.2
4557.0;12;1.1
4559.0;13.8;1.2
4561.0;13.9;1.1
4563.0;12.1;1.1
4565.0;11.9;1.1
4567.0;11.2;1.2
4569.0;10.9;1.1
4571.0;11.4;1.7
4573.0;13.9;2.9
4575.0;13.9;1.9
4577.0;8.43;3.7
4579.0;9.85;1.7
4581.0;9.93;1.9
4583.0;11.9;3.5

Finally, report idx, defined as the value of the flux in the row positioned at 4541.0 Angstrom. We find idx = 11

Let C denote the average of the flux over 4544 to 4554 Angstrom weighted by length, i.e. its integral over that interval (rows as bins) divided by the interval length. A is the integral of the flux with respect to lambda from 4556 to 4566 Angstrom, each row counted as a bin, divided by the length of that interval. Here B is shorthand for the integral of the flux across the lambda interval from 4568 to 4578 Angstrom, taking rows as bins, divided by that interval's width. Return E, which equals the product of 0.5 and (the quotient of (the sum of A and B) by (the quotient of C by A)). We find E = 12.6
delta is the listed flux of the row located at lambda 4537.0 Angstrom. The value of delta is 12.2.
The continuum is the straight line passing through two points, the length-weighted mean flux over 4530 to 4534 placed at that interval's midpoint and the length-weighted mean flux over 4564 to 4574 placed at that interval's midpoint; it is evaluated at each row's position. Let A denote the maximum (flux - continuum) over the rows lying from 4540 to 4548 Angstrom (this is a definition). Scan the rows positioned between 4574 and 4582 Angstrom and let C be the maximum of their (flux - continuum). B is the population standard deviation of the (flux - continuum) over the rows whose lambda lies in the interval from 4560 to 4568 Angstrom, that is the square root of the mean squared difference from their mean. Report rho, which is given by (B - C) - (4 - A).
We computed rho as -1.4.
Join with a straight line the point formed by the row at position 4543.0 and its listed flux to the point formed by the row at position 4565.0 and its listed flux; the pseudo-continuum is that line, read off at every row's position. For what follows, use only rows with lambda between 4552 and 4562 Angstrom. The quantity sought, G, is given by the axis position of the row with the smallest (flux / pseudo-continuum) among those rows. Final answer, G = 4553.0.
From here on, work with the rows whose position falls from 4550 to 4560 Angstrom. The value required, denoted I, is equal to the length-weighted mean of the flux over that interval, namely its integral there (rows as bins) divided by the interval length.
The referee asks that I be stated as 11.9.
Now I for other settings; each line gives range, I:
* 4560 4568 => 12.3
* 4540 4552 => 12.3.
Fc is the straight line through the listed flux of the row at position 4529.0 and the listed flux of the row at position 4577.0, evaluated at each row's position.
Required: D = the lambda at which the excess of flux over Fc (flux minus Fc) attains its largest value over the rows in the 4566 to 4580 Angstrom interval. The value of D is 4575.0 Angstrom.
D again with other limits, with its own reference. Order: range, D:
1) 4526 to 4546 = 4545.0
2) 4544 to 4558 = 4547.0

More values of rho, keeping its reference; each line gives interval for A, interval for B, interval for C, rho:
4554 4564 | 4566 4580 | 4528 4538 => -2.1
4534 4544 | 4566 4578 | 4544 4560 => -3.2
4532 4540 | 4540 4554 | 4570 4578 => -2.4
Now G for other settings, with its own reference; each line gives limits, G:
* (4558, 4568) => 4567.0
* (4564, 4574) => 4569.0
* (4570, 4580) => 4577.0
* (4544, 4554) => 4553.0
